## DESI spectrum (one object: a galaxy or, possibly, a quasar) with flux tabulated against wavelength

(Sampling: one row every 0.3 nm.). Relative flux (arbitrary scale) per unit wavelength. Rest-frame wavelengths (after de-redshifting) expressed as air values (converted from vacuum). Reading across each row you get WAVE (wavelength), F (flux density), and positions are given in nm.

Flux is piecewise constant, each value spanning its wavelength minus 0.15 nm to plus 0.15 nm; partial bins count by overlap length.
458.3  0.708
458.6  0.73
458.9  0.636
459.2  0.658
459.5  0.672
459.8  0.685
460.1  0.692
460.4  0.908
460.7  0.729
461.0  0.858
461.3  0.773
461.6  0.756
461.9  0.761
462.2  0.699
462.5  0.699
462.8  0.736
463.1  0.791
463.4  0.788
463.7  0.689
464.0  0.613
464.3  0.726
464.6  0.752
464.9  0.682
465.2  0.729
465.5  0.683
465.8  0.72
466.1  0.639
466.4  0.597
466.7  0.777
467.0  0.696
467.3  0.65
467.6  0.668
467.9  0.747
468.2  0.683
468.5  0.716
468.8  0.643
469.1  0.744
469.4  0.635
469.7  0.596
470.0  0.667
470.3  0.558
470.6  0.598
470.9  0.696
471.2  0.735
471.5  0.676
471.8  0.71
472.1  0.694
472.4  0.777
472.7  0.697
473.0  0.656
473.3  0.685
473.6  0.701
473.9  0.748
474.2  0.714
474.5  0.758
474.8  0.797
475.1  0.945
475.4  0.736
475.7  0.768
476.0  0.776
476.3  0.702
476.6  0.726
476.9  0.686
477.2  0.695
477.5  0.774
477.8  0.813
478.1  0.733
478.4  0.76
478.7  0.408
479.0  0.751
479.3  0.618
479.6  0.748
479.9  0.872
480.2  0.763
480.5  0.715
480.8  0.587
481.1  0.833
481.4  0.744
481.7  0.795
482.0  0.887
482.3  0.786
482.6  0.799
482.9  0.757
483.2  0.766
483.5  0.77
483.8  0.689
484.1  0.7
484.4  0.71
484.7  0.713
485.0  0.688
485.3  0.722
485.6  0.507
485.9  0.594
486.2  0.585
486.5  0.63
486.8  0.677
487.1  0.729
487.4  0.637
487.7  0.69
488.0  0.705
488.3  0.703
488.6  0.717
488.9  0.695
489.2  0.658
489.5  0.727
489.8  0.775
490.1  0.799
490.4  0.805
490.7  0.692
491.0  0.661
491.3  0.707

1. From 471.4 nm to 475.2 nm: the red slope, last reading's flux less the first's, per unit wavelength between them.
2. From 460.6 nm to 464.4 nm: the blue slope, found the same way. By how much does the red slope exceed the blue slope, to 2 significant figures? 0.076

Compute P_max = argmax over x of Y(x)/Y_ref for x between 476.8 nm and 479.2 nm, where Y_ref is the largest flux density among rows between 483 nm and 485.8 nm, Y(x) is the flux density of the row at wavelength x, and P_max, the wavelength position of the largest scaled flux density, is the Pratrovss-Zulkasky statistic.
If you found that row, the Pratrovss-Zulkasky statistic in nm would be 477.8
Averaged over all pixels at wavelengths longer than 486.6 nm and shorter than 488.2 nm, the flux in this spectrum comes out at 0.69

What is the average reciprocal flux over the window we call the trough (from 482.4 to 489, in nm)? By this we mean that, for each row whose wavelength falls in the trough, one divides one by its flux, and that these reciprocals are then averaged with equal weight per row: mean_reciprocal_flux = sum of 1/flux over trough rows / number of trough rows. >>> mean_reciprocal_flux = 1.46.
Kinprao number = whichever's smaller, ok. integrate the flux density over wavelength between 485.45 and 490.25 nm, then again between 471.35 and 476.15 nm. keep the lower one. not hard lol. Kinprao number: 3.25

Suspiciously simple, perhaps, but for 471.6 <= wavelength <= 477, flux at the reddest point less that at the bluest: -0.02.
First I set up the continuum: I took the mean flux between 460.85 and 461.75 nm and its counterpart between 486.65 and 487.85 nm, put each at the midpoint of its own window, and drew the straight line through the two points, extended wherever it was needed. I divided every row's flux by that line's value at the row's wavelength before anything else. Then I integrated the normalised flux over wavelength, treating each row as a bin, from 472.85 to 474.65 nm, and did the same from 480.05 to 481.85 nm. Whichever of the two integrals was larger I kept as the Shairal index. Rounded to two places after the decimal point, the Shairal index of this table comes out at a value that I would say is 1.87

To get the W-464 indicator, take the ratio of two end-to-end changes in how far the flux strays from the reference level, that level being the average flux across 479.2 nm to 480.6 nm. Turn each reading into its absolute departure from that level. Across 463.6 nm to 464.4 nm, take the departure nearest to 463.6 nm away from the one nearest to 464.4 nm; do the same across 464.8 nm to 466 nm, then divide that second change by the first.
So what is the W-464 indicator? 1.0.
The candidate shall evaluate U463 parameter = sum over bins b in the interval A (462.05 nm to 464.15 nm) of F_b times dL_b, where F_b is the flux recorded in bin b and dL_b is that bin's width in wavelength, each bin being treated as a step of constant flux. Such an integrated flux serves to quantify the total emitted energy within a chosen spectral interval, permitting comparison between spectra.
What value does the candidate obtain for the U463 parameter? 1.50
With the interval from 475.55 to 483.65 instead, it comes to 6.01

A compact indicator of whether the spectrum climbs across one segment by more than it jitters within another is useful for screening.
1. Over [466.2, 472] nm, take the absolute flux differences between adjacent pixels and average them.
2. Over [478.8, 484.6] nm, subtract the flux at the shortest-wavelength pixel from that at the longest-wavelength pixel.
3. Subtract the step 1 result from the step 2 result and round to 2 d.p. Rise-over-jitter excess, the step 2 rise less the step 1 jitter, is -0.11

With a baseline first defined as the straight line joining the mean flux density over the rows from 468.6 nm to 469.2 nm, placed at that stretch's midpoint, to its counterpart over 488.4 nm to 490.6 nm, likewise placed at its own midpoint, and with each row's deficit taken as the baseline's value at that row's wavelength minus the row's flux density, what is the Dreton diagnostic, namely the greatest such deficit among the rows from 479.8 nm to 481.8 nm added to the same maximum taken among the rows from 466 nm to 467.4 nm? 0.22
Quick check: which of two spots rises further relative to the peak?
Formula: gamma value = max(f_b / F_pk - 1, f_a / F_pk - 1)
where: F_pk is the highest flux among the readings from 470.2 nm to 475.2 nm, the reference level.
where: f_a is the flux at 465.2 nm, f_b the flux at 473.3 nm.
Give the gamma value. -0.23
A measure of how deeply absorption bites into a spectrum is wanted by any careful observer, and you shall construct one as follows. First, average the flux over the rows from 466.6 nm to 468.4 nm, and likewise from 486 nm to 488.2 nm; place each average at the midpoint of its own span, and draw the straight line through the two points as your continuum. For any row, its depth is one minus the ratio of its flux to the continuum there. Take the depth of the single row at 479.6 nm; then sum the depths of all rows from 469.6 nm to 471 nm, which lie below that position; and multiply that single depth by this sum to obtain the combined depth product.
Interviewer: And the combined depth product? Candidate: -0.05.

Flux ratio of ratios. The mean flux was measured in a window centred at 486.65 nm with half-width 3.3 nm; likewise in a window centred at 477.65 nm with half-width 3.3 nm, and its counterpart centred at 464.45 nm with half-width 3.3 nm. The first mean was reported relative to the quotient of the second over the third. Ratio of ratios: 0.66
